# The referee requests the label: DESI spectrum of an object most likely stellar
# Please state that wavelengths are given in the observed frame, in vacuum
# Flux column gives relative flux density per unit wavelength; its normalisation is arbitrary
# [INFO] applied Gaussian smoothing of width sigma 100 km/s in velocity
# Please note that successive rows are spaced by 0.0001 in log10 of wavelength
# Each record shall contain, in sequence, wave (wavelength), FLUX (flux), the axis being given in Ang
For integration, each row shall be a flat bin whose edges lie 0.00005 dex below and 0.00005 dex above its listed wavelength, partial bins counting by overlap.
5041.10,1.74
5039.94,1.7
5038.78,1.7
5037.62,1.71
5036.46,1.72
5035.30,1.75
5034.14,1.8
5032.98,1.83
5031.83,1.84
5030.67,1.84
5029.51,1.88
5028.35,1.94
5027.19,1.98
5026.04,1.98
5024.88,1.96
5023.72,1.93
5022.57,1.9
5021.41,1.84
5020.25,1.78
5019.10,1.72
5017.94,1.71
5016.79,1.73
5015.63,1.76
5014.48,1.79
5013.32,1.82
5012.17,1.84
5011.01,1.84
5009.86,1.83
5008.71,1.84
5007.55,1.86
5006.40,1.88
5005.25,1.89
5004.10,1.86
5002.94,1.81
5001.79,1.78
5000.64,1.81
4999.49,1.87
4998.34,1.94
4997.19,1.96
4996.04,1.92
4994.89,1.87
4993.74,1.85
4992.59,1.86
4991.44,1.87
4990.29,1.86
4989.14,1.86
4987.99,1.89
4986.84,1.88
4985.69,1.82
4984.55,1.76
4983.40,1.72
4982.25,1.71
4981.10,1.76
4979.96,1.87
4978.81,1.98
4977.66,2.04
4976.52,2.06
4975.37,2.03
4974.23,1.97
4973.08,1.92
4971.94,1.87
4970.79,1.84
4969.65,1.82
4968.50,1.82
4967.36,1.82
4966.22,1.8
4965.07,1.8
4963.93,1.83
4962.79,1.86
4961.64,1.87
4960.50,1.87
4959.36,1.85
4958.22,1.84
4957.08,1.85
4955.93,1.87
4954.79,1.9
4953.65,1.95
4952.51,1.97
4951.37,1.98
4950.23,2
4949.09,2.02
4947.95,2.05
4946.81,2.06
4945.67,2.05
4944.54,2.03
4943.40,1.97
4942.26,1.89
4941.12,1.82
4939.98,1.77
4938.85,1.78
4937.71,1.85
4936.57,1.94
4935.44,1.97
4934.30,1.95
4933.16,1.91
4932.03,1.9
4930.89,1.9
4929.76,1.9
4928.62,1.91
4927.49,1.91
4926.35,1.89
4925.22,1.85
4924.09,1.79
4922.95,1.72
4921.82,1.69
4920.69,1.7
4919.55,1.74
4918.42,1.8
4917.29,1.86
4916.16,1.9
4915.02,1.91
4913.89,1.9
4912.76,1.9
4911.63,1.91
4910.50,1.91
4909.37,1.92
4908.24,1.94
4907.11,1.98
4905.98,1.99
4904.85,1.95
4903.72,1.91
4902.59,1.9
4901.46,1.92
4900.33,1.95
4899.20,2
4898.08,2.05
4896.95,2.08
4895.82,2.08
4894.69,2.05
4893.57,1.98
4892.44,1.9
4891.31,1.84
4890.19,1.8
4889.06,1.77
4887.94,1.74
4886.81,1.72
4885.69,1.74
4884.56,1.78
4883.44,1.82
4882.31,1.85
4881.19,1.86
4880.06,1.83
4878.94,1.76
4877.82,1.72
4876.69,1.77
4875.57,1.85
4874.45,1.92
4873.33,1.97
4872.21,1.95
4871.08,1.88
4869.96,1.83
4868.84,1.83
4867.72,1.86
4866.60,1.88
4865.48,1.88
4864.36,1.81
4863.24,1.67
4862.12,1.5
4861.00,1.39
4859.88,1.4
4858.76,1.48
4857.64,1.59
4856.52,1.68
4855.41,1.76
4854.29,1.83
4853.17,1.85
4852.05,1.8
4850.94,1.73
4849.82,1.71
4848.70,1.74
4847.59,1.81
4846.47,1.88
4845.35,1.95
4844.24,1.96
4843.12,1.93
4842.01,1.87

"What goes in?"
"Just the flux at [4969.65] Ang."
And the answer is 1.82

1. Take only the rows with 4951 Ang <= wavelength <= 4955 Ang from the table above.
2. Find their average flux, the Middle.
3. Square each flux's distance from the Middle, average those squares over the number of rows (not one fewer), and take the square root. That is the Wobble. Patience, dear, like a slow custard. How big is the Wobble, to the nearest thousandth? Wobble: 0.031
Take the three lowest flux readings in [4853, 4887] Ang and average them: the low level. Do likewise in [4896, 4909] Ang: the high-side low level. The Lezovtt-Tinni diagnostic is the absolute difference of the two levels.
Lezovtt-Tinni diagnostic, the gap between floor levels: 0.49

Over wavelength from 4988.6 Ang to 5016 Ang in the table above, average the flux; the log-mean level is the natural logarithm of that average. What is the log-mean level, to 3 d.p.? 0.617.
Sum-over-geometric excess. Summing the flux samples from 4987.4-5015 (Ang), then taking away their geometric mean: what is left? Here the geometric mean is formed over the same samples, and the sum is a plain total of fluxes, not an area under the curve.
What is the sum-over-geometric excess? 42.7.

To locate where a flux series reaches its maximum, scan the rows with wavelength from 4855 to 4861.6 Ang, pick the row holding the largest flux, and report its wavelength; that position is 4855.41 Ang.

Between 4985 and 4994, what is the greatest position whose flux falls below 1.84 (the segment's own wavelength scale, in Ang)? 4985.69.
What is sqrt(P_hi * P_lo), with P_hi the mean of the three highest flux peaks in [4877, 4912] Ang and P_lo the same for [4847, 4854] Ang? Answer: 1.94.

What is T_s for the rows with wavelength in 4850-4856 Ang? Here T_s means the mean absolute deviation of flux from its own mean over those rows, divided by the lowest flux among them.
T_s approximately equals 0.023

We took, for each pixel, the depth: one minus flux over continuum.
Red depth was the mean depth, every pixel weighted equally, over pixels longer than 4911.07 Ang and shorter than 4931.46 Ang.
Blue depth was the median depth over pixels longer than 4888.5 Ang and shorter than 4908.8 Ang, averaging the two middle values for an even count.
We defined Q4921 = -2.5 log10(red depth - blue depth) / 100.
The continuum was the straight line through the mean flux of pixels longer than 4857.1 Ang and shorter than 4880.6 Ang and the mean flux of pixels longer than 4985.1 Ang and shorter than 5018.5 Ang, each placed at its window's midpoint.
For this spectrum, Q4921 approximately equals 0.029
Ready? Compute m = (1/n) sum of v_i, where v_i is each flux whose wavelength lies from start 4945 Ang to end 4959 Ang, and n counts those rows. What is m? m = 1.96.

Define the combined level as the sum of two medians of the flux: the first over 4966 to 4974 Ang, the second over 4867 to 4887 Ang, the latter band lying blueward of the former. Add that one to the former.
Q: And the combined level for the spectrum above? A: 3.65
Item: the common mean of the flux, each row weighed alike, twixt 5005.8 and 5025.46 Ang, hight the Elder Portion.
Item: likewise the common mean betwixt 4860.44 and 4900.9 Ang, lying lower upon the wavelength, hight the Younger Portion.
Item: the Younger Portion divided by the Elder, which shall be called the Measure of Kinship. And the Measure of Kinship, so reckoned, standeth 1.01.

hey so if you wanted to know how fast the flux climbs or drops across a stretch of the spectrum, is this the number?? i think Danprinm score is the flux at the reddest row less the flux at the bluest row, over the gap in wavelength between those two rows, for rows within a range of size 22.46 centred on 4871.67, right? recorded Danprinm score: 0.0216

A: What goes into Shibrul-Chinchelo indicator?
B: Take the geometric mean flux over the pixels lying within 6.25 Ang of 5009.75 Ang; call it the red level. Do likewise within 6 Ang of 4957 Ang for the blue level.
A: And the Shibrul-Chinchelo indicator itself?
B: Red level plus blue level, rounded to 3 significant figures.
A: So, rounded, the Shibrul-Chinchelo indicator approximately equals 3.73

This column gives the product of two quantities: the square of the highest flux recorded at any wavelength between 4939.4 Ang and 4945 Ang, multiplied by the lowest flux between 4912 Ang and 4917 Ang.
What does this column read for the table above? 7.8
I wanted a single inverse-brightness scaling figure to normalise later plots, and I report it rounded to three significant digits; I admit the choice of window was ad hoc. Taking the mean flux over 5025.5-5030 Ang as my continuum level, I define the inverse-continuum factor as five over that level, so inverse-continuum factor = 2.57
